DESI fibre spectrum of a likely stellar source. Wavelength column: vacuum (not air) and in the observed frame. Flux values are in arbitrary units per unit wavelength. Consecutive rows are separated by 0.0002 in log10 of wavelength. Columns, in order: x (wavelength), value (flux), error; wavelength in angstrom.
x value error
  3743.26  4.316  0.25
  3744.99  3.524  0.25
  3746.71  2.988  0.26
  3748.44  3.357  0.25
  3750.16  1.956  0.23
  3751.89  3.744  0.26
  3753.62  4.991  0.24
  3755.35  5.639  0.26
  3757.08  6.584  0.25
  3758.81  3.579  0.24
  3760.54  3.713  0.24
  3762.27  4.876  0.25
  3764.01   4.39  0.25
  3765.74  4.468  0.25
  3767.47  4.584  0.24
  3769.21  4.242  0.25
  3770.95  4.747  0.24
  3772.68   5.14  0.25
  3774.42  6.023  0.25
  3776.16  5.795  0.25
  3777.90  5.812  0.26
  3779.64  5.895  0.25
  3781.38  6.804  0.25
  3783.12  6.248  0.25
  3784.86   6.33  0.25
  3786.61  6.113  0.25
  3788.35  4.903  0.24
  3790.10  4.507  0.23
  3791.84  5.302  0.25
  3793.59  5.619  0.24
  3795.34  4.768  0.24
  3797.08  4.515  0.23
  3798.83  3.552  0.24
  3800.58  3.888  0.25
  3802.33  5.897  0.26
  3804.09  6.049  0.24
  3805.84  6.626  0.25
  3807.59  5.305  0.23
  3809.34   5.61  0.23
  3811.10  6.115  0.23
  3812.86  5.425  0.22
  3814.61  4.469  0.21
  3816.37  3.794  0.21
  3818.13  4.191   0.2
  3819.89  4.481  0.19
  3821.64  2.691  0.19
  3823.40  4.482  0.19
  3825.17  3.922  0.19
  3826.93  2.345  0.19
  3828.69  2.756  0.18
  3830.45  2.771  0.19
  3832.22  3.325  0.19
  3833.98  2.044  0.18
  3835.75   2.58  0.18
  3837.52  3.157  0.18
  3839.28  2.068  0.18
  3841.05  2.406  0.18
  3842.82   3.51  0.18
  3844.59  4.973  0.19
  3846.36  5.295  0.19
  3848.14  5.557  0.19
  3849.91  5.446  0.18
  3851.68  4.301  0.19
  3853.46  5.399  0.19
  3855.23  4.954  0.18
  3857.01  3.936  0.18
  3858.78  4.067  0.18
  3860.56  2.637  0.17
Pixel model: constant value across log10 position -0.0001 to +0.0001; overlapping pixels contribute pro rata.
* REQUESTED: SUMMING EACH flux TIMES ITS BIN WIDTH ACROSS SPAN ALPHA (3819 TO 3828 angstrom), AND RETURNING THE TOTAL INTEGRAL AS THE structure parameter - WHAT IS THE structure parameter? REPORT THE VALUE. 32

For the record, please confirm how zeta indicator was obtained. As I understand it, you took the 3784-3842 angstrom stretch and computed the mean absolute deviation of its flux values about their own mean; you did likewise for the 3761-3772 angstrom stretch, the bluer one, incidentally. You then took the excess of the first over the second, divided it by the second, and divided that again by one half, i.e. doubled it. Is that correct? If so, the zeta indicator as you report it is 10.5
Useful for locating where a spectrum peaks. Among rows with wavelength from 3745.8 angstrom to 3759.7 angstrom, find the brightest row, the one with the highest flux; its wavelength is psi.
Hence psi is 3757.08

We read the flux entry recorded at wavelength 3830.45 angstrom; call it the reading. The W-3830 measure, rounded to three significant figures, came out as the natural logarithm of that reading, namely 1.02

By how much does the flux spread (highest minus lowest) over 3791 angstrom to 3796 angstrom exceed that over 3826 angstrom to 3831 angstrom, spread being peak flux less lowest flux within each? 0.4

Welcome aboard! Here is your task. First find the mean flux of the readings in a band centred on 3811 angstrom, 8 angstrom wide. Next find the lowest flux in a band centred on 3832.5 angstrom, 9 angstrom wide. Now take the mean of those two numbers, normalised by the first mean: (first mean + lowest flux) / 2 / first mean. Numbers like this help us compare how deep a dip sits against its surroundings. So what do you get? 0.69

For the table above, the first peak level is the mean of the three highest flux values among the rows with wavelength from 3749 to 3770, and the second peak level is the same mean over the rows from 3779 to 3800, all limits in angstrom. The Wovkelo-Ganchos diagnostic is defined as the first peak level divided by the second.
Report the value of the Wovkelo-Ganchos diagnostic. 0.89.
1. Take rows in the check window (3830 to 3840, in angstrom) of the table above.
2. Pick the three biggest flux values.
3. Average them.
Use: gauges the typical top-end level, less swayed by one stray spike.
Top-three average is 3.1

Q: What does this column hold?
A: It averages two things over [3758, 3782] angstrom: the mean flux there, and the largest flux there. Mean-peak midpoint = 5.90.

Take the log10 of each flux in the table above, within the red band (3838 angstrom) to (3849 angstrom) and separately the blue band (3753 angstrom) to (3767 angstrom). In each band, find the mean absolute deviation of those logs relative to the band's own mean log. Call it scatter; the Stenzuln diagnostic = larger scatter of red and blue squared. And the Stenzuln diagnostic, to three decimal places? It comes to 0.024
